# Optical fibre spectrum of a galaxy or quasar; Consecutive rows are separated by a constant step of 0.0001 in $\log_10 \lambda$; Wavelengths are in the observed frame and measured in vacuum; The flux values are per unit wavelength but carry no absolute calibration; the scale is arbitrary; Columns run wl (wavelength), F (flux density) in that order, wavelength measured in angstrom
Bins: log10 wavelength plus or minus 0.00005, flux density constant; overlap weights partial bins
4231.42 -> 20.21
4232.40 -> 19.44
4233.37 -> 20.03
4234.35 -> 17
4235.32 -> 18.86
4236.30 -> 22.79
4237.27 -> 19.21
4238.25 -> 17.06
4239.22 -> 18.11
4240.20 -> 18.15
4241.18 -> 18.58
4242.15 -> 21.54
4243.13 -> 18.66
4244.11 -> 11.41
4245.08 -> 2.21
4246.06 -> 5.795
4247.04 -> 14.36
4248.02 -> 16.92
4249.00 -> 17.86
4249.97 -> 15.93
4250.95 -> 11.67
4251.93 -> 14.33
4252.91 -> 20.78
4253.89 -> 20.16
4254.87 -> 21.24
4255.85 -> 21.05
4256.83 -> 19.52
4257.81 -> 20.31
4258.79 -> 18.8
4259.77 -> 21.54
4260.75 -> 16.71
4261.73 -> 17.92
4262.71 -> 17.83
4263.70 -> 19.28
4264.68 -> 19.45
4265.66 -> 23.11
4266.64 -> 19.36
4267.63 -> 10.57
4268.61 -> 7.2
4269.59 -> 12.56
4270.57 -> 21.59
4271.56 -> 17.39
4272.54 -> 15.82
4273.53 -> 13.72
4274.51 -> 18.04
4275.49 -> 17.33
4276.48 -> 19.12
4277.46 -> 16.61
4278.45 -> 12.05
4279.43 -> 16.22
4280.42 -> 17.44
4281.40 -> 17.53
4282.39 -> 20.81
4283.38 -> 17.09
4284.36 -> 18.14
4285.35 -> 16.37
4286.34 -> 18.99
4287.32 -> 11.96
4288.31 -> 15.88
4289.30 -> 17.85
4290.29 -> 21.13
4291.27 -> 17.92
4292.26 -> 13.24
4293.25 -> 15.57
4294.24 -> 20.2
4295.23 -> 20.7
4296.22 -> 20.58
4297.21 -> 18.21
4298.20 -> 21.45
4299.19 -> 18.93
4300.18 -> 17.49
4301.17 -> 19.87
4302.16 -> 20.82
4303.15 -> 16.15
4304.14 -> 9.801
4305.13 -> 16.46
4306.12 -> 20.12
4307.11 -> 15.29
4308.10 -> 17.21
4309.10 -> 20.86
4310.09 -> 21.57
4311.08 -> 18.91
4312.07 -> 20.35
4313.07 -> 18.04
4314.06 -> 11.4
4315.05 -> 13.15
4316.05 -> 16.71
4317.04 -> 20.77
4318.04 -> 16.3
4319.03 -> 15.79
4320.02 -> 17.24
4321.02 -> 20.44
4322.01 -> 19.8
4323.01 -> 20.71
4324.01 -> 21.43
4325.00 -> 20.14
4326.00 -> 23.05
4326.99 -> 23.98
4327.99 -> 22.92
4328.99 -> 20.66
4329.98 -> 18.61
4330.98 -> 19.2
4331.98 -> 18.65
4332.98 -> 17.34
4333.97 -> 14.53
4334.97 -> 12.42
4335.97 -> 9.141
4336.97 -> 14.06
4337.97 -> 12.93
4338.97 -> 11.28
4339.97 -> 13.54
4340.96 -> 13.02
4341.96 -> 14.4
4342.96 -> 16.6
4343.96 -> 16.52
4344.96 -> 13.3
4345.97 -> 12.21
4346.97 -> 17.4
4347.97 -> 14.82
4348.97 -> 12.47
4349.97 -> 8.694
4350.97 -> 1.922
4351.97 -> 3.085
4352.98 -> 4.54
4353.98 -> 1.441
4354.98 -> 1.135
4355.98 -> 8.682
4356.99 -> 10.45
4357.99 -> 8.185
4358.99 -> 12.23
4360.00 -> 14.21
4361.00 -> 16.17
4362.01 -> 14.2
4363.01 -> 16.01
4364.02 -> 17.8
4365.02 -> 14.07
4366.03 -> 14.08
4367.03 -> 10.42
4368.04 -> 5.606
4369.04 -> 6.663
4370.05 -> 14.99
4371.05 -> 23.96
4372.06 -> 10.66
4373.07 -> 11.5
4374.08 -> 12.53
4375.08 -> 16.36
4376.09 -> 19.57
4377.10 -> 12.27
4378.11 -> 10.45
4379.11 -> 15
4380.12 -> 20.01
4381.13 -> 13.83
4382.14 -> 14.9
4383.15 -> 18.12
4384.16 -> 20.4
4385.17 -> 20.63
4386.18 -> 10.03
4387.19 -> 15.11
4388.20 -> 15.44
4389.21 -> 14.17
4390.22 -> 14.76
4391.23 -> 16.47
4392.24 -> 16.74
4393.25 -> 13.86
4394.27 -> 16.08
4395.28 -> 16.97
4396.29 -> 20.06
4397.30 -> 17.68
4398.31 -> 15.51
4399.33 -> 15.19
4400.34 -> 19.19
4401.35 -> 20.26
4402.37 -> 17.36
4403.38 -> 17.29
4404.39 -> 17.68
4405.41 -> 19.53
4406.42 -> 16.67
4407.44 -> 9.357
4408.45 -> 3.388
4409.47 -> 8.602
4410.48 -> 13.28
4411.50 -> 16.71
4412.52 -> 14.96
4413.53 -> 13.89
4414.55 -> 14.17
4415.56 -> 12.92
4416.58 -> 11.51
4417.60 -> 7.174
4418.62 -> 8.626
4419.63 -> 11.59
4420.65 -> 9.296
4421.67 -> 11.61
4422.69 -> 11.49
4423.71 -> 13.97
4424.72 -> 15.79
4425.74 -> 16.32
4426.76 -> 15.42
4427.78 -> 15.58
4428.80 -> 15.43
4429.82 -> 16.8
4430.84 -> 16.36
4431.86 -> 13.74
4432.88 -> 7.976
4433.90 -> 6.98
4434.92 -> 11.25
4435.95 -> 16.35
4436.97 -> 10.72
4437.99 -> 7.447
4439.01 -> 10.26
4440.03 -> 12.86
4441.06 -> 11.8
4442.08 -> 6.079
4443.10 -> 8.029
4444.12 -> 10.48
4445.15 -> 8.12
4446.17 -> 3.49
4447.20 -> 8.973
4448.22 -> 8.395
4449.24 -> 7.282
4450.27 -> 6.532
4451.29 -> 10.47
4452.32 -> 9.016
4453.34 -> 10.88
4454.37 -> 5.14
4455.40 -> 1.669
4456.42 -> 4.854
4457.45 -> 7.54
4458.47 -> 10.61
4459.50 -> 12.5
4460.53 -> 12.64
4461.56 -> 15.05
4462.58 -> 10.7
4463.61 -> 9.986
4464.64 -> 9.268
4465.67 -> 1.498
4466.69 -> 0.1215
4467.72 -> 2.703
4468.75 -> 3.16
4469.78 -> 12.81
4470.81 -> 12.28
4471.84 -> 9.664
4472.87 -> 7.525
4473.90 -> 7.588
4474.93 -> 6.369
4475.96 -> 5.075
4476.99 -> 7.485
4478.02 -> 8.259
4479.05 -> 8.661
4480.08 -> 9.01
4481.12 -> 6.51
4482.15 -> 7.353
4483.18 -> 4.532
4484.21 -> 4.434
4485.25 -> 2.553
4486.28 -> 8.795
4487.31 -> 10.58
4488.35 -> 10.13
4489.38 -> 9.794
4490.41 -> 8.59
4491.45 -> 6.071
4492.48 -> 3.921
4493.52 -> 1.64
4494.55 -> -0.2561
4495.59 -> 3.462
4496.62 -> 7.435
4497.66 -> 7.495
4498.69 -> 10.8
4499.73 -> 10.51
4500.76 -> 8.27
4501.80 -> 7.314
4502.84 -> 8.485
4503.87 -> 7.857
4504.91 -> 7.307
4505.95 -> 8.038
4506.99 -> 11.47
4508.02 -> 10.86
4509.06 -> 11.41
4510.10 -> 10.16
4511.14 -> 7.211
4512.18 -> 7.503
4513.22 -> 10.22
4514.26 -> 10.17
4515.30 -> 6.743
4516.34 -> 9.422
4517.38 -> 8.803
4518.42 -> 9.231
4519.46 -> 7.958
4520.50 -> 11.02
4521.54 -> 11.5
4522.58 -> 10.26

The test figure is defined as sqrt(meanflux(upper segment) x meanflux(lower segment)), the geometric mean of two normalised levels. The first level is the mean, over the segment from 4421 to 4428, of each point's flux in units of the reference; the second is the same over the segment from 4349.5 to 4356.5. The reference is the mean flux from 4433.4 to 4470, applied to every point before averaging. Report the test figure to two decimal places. 0.91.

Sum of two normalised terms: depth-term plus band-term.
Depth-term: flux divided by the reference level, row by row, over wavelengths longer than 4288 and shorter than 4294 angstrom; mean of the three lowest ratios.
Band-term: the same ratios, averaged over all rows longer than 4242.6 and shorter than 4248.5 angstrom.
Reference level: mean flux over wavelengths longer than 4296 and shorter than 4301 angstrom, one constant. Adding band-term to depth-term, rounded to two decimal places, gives 1.37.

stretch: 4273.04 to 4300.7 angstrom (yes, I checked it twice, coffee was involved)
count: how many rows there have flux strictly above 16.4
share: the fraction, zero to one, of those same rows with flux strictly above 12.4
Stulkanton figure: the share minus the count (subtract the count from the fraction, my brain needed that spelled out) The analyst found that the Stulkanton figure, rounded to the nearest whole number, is -19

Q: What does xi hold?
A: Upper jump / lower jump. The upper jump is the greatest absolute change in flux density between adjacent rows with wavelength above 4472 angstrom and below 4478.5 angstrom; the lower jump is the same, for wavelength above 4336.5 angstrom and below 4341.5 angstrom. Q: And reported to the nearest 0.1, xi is 1.1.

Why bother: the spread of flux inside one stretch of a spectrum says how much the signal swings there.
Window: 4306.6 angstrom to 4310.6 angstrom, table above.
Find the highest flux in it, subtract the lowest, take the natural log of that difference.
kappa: 1.84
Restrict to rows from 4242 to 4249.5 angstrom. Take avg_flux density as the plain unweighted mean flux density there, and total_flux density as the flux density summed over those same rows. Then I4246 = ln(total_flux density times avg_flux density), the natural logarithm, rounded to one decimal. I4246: 7.3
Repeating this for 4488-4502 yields 6.5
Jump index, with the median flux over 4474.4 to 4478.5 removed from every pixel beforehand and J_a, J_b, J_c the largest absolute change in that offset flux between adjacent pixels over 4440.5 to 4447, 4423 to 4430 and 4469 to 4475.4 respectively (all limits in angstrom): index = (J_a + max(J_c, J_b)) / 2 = 4.2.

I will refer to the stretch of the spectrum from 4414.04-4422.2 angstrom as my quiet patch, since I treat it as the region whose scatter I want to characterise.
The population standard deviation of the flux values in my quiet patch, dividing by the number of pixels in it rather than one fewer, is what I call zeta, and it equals 2.2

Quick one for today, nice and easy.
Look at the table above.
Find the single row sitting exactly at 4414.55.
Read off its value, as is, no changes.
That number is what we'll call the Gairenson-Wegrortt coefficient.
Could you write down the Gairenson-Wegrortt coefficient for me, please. 14.17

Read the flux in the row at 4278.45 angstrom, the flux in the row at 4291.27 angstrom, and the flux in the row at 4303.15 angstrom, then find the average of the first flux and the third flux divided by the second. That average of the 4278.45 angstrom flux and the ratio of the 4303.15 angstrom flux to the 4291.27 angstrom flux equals 6.5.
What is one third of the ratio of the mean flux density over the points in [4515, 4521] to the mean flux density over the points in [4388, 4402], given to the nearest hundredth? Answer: 0.18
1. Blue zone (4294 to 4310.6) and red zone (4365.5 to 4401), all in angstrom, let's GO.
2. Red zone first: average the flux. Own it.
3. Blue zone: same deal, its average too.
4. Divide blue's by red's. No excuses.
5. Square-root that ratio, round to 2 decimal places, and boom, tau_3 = 1.11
